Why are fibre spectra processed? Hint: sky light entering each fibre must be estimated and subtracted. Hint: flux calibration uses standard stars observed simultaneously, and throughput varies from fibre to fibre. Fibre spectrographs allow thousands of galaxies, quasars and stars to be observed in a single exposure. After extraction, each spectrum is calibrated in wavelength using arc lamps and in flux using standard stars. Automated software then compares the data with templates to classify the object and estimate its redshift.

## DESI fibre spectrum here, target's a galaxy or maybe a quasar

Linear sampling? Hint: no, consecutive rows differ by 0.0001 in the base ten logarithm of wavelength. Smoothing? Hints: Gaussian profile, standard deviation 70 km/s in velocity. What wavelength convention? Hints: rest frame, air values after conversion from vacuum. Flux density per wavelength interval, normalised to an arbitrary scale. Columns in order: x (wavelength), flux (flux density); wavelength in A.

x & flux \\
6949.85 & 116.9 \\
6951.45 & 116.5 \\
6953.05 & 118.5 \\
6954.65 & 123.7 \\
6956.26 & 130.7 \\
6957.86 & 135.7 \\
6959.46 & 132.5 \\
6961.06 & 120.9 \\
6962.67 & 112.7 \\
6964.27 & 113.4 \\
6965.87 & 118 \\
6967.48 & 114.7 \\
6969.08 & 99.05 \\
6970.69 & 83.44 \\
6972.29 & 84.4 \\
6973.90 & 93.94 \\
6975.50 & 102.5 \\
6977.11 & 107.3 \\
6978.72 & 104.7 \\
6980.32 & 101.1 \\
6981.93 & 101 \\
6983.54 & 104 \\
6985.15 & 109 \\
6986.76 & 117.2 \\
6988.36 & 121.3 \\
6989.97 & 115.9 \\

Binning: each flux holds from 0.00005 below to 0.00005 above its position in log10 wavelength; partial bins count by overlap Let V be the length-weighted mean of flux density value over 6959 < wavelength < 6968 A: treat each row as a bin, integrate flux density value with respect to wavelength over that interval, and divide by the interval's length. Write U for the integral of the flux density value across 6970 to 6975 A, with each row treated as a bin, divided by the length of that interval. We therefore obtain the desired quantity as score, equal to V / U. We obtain 1.34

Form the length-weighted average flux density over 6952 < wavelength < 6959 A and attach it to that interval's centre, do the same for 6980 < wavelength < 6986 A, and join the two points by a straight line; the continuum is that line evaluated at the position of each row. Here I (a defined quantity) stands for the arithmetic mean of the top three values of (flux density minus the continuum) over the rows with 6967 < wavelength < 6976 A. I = -9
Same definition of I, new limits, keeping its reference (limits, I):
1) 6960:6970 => -1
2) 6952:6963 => 8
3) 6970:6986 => 2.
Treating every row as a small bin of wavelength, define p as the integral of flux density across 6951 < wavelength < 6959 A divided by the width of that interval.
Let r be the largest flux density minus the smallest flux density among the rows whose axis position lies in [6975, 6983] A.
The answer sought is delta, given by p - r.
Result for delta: 119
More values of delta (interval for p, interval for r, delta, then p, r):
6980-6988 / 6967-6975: 76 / 108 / 31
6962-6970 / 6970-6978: 87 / 111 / 24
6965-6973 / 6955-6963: 77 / 100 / 23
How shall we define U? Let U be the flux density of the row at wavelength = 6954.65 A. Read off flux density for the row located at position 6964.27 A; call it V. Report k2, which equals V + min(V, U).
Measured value 227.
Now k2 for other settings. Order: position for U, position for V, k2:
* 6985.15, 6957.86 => 245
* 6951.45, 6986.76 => 234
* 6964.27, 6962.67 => 225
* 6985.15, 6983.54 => 208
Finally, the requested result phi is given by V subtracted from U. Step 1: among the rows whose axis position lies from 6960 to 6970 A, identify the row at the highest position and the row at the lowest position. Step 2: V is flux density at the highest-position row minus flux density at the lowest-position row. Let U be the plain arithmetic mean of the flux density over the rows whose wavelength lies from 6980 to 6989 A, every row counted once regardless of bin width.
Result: 131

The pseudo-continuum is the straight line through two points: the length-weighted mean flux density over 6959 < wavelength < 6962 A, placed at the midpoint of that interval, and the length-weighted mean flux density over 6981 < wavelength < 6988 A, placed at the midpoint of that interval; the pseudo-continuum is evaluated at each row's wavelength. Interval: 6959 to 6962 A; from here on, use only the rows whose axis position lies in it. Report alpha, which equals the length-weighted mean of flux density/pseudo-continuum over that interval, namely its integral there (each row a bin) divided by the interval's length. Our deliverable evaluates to 1.00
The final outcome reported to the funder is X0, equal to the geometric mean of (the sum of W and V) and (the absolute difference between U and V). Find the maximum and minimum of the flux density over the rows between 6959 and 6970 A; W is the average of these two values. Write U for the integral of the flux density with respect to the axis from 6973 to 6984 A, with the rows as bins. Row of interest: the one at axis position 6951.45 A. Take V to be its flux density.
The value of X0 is 483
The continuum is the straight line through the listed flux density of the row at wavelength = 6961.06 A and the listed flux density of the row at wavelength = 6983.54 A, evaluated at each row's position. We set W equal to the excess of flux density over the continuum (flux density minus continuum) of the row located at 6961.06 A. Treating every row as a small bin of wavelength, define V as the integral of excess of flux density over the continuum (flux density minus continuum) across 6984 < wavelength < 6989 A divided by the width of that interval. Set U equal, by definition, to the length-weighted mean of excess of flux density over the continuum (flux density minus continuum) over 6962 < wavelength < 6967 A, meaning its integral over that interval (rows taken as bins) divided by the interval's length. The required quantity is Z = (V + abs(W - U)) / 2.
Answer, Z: 8.3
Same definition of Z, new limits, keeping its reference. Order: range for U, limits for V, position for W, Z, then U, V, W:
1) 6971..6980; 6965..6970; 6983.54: 3.1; -12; -6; 0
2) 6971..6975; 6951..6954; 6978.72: 5.1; -23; -9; -3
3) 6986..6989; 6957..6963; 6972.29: 25.6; 18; 5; -28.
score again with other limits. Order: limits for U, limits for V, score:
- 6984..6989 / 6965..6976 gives 0.87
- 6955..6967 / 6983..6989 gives 0.92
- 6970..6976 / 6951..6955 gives 1.32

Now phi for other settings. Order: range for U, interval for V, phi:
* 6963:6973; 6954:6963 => 113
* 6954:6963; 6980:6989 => 106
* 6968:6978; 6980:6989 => 75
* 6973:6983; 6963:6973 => 131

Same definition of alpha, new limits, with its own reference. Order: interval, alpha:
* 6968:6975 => 0.78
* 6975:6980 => 0.92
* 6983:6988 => 1.03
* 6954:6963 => 1.00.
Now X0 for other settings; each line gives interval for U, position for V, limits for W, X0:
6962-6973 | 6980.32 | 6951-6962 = 486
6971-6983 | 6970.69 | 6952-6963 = 478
